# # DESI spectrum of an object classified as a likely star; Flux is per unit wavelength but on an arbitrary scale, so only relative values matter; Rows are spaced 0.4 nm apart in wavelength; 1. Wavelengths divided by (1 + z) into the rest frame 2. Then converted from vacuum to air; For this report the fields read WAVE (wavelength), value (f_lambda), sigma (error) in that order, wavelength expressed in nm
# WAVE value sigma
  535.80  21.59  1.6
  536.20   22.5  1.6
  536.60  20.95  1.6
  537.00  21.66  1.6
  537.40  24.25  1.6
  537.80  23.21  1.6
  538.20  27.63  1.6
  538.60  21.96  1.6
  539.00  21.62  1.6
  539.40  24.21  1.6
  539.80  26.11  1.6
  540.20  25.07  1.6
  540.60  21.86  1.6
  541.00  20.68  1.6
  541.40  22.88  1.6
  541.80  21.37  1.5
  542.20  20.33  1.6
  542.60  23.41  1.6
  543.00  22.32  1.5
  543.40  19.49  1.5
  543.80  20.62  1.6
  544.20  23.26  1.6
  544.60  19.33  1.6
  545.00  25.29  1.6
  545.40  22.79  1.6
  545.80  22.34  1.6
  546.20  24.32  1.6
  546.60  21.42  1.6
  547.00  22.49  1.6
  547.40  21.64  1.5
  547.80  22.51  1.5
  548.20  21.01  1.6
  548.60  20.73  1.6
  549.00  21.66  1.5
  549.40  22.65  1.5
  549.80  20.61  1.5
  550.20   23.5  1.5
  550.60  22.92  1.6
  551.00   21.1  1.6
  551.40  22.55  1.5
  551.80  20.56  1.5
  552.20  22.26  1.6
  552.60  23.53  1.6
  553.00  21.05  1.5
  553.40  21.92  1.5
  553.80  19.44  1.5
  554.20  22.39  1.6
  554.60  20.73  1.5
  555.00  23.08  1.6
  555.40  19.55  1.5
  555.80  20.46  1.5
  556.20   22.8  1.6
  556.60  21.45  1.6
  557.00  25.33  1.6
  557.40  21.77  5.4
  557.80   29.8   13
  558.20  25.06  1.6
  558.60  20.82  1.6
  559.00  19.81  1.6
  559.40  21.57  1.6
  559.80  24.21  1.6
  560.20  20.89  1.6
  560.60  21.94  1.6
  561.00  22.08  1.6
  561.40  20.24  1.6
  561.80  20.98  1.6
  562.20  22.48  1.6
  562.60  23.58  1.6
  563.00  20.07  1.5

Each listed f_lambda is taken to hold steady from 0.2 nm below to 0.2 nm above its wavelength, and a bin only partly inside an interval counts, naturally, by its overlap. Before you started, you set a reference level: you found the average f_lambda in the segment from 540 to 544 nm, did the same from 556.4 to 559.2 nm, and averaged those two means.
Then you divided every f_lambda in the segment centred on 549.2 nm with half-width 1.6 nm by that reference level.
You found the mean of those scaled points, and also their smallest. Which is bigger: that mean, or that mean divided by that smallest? 1.06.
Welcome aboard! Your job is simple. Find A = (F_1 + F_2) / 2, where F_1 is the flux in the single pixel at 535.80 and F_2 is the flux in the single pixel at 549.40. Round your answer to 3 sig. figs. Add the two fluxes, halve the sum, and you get 22.1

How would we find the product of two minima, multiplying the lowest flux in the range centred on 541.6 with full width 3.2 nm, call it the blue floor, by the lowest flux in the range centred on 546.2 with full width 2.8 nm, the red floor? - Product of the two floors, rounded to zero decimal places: 435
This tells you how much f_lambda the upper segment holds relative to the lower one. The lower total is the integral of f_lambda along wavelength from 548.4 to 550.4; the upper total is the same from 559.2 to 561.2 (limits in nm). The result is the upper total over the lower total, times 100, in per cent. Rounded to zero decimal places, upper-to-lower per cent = 101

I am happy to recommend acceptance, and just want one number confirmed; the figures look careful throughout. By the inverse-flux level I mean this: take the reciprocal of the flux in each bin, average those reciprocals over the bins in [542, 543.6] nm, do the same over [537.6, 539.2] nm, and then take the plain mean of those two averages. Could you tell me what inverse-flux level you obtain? 0.0449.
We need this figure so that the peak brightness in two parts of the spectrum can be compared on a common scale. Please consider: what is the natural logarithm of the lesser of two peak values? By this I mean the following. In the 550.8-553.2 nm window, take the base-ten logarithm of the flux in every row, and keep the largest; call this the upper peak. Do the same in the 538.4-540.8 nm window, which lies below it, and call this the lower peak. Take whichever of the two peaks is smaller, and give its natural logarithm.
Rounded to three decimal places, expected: 0.316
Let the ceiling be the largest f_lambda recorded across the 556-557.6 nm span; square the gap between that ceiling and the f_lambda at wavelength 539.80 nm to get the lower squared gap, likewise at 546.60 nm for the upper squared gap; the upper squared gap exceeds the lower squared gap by 15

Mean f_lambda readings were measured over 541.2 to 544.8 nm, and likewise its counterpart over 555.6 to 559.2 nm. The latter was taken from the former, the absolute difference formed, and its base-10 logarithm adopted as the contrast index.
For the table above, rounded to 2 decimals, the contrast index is 0.20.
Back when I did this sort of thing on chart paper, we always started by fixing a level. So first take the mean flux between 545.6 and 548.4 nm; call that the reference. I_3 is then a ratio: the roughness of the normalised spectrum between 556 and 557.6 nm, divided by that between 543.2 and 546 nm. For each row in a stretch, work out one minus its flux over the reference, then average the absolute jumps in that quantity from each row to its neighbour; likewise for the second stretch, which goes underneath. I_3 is 1.1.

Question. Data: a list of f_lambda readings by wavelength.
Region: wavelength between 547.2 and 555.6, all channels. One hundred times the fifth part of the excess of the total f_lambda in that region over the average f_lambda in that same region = 8674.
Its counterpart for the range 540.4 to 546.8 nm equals 6595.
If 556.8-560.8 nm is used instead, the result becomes 4162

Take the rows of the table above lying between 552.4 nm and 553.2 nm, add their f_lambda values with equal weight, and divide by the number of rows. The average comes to 22.3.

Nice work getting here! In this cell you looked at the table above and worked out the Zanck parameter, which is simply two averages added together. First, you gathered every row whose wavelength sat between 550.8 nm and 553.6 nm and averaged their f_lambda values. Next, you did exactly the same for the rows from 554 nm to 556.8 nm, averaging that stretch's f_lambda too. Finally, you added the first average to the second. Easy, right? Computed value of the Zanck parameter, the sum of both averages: 43.3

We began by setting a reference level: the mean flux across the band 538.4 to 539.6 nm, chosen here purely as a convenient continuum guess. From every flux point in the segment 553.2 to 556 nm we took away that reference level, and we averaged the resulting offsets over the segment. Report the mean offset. -1.5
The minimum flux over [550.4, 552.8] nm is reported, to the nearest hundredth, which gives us 20.56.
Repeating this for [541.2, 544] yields 19.49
